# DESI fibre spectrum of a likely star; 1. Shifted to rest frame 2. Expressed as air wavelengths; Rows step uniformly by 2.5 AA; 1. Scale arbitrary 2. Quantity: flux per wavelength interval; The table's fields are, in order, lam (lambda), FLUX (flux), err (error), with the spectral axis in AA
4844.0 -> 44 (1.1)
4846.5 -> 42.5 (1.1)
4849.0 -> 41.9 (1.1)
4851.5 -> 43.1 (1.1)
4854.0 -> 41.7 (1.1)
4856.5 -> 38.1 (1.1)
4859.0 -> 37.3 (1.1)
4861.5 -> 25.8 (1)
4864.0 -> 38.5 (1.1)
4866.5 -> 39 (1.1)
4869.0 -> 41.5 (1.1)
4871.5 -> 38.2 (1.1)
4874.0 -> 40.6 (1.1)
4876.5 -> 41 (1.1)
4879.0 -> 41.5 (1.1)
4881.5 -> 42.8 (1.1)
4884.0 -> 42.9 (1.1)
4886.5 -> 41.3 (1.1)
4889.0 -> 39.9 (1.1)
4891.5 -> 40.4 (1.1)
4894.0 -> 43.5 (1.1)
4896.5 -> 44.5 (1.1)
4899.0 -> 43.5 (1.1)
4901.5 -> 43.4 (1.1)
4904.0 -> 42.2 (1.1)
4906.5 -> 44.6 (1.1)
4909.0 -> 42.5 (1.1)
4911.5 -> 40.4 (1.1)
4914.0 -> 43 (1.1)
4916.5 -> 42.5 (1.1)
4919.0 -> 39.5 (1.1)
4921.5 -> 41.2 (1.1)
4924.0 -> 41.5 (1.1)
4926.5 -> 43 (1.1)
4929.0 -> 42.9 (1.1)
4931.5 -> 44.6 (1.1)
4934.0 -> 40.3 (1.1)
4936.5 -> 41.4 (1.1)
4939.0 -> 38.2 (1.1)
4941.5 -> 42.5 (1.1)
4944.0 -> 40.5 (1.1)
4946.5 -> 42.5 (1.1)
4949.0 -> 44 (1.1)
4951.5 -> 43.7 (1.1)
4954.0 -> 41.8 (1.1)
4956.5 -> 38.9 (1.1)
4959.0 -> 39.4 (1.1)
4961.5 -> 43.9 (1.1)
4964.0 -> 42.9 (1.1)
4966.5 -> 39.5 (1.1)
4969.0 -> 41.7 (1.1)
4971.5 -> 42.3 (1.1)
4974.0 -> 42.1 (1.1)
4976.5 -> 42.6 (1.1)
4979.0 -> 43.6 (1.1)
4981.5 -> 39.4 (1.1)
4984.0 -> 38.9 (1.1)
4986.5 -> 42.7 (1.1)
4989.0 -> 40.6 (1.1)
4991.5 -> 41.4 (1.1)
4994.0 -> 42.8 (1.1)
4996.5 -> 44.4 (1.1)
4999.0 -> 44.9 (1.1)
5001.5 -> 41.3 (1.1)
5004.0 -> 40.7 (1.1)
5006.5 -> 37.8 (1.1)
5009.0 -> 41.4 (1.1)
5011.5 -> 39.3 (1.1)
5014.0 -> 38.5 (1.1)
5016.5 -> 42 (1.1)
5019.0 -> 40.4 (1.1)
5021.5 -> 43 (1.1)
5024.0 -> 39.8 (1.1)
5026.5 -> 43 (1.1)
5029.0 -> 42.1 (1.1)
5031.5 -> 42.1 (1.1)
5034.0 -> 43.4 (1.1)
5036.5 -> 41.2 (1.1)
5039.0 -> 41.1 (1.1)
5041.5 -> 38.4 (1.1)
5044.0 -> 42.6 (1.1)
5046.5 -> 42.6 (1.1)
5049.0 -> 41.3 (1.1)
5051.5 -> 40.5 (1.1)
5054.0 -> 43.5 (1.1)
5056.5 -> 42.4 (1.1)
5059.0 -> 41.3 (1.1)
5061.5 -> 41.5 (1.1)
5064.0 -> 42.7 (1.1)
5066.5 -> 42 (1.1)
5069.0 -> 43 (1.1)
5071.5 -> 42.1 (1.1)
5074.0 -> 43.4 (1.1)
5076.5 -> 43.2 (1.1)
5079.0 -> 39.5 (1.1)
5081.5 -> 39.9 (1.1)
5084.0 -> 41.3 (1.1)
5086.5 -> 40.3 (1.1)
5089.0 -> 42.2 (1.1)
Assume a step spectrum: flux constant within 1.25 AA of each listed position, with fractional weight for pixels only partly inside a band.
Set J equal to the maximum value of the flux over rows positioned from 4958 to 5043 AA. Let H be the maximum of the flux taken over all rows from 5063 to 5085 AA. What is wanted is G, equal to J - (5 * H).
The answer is -172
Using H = 43.4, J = 44.9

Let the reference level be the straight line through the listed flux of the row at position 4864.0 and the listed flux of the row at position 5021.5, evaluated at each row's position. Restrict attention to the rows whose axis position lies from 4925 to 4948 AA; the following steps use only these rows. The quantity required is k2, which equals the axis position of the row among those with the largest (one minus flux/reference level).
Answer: 4939.0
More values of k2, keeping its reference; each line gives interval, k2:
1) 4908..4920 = 4919.0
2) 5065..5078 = 5071.5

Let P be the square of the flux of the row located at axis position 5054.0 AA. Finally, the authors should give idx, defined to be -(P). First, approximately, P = 1892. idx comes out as -1892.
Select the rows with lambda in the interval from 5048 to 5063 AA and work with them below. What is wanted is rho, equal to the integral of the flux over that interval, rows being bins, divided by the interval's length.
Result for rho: 41.8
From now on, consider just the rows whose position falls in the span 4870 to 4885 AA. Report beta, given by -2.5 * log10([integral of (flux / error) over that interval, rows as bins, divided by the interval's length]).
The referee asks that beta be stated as -3.93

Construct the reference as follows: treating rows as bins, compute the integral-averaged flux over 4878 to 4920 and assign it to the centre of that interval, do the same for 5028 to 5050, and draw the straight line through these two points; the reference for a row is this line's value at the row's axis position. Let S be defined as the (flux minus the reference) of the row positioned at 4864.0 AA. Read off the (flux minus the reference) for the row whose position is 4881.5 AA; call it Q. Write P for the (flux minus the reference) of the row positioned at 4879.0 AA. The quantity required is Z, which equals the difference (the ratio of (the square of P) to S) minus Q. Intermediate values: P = -0.9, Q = 0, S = -3.9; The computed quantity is -0.6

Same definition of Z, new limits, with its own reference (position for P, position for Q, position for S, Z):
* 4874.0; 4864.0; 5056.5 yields 7.8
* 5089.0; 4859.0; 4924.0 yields 4.2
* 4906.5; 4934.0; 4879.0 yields -4.5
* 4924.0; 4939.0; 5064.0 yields 4.3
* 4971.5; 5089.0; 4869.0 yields -0.9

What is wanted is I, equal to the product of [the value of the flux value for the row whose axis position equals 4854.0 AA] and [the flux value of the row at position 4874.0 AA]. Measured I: 1693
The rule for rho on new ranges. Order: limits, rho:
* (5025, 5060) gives 41.8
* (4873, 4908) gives 42.3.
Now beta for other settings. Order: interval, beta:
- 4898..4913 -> -3.97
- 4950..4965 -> -3.95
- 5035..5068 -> -3.95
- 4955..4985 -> -3.94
